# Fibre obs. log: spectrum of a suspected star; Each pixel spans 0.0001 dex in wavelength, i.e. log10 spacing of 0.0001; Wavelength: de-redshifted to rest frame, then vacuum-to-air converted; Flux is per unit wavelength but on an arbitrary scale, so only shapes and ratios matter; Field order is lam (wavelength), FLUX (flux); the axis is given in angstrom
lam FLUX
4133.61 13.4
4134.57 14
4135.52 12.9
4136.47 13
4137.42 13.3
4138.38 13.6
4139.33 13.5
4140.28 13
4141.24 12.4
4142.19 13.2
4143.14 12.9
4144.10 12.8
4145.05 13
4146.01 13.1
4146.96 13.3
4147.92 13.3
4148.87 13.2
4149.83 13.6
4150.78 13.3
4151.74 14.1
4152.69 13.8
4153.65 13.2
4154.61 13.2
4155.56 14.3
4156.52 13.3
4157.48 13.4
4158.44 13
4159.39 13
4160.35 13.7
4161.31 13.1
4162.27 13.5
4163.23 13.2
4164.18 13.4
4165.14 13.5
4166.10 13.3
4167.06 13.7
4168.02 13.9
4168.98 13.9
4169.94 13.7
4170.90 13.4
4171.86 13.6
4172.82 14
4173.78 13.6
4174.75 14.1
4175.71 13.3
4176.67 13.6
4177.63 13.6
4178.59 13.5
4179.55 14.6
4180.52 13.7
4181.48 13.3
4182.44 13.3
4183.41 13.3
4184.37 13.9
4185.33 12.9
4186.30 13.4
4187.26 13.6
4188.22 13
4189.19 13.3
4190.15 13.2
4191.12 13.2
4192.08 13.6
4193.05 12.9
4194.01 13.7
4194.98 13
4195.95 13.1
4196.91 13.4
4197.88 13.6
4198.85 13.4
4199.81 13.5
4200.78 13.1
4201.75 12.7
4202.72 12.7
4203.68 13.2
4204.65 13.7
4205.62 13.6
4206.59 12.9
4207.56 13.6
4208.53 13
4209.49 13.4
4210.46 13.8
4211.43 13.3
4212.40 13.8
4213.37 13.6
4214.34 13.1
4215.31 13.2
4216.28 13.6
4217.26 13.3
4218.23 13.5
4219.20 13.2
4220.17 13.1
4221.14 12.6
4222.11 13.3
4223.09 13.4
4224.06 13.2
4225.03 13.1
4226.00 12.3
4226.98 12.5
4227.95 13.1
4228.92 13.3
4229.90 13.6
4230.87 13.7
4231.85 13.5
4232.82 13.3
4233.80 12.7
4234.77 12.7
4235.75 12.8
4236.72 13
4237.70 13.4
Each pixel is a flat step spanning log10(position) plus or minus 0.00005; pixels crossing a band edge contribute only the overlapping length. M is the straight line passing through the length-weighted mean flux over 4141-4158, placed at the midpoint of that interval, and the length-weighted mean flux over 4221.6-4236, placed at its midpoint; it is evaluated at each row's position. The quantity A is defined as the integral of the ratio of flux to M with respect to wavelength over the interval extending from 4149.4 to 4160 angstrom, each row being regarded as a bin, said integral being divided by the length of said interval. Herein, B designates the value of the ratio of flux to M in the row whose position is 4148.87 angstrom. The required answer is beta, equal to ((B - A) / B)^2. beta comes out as 0.001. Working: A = 1.01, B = 0.991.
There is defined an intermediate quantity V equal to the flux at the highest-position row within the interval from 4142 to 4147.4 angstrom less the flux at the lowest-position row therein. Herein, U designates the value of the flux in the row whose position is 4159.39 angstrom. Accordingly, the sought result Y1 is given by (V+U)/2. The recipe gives 6.550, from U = 13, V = 0.1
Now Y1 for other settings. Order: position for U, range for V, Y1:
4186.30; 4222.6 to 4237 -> 6.500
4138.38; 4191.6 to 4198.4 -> 6.800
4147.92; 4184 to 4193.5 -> 6.150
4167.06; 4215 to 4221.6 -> 6.550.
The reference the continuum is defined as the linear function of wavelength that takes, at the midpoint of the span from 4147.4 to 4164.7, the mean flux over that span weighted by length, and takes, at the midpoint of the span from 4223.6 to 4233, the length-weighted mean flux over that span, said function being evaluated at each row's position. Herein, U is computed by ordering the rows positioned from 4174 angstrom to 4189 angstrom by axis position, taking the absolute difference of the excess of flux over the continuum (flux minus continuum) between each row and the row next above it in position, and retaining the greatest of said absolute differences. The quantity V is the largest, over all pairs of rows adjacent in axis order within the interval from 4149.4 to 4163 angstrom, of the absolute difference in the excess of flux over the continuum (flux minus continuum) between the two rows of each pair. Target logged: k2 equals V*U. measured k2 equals 1.22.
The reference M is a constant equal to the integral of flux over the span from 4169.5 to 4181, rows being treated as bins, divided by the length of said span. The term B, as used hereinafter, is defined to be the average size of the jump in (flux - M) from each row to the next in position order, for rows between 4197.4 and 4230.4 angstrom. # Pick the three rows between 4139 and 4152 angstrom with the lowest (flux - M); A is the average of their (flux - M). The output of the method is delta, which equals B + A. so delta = -0.66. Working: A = -1.0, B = 0.358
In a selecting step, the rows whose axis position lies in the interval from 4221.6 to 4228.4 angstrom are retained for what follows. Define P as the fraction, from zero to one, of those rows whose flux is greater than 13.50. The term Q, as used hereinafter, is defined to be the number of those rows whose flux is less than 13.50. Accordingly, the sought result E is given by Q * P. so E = 0.0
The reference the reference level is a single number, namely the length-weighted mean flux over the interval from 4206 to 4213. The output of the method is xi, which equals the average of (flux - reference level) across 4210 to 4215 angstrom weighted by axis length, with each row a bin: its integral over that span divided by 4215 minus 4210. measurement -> 0.1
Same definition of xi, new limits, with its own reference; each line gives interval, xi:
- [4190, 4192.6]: -0.1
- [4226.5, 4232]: -0.1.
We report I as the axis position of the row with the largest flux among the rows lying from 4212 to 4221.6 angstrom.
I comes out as 4212.40 angstrom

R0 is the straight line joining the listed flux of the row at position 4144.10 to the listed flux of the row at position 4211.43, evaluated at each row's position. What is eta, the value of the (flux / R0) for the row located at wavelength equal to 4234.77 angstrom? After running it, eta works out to 0.943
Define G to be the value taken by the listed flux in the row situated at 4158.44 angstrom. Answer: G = 13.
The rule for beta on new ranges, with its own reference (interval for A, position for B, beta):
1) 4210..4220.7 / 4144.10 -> 0.004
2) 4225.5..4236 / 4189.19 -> 0.000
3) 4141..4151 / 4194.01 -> 0.003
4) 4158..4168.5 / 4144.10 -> 0.003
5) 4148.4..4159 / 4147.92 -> 0.000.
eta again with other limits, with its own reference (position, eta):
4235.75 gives 0.950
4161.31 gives 1.013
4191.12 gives 1.004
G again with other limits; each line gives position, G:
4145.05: 13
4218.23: 13.5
